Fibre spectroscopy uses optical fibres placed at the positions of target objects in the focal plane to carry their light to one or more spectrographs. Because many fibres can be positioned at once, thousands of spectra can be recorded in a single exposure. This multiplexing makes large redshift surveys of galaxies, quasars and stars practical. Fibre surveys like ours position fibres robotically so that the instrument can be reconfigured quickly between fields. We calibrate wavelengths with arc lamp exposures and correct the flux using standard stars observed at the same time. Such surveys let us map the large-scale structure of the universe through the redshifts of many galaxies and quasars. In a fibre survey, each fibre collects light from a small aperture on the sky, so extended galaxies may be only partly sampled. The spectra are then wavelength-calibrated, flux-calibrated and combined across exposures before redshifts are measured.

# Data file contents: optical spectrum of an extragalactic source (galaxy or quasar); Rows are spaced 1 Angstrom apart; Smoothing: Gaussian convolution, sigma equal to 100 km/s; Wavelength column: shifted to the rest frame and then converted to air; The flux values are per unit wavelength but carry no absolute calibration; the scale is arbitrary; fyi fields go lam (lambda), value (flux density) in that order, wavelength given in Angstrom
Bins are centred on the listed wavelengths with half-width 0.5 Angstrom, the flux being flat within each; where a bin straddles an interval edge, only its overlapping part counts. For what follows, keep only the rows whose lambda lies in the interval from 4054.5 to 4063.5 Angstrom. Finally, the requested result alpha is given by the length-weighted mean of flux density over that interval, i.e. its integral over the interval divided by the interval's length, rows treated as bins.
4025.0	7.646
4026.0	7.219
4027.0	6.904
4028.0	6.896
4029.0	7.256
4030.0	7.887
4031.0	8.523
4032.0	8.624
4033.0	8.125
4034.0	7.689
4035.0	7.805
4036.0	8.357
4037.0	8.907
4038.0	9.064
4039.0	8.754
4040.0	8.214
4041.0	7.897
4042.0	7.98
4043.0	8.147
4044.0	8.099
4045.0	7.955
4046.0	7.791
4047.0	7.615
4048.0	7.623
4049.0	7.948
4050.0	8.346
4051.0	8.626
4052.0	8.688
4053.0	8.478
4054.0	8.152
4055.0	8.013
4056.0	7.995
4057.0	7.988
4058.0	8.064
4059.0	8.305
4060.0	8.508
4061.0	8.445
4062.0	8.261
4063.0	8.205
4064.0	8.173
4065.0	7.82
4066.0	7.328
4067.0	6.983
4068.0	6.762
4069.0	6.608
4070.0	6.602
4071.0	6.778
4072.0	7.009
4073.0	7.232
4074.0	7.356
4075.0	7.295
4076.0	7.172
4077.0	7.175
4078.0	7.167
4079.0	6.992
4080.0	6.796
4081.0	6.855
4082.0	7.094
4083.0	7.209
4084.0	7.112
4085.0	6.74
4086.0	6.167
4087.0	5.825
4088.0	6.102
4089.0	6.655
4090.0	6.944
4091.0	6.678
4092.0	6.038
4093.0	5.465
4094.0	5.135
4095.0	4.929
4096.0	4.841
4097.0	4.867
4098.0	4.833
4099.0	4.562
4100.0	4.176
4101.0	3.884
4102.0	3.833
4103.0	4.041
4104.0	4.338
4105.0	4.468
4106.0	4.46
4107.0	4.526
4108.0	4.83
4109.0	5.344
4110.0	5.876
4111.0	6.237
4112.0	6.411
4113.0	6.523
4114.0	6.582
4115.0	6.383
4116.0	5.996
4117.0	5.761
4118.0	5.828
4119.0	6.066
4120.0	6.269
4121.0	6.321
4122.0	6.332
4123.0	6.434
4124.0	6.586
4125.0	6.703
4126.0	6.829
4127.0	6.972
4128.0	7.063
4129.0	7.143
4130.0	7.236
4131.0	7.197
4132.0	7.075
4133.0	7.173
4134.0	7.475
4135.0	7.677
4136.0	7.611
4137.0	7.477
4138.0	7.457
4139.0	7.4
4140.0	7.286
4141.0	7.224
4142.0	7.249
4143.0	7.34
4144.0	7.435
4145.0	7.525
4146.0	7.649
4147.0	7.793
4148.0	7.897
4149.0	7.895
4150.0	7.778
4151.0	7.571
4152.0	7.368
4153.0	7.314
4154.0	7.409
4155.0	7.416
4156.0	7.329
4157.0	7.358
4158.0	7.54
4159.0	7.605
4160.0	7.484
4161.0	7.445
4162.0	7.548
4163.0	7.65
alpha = 8.2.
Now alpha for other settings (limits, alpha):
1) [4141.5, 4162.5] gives 7.5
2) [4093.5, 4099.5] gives 4.9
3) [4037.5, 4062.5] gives 8.2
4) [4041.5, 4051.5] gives 8.0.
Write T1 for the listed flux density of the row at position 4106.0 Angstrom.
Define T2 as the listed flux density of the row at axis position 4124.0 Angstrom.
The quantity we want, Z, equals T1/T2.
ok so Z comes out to 0.7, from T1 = 4.46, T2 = 6.586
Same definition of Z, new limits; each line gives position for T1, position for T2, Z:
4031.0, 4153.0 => 1.2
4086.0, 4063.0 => 0.8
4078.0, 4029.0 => 1.0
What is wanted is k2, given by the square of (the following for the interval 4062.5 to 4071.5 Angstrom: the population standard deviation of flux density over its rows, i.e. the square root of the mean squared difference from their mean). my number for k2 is 0.4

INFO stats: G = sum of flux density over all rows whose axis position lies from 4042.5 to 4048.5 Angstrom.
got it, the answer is 47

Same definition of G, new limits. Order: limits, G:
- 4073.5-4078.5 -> 36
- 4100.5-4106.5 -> 25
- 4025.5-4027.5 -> 14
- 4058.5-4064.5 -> 50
